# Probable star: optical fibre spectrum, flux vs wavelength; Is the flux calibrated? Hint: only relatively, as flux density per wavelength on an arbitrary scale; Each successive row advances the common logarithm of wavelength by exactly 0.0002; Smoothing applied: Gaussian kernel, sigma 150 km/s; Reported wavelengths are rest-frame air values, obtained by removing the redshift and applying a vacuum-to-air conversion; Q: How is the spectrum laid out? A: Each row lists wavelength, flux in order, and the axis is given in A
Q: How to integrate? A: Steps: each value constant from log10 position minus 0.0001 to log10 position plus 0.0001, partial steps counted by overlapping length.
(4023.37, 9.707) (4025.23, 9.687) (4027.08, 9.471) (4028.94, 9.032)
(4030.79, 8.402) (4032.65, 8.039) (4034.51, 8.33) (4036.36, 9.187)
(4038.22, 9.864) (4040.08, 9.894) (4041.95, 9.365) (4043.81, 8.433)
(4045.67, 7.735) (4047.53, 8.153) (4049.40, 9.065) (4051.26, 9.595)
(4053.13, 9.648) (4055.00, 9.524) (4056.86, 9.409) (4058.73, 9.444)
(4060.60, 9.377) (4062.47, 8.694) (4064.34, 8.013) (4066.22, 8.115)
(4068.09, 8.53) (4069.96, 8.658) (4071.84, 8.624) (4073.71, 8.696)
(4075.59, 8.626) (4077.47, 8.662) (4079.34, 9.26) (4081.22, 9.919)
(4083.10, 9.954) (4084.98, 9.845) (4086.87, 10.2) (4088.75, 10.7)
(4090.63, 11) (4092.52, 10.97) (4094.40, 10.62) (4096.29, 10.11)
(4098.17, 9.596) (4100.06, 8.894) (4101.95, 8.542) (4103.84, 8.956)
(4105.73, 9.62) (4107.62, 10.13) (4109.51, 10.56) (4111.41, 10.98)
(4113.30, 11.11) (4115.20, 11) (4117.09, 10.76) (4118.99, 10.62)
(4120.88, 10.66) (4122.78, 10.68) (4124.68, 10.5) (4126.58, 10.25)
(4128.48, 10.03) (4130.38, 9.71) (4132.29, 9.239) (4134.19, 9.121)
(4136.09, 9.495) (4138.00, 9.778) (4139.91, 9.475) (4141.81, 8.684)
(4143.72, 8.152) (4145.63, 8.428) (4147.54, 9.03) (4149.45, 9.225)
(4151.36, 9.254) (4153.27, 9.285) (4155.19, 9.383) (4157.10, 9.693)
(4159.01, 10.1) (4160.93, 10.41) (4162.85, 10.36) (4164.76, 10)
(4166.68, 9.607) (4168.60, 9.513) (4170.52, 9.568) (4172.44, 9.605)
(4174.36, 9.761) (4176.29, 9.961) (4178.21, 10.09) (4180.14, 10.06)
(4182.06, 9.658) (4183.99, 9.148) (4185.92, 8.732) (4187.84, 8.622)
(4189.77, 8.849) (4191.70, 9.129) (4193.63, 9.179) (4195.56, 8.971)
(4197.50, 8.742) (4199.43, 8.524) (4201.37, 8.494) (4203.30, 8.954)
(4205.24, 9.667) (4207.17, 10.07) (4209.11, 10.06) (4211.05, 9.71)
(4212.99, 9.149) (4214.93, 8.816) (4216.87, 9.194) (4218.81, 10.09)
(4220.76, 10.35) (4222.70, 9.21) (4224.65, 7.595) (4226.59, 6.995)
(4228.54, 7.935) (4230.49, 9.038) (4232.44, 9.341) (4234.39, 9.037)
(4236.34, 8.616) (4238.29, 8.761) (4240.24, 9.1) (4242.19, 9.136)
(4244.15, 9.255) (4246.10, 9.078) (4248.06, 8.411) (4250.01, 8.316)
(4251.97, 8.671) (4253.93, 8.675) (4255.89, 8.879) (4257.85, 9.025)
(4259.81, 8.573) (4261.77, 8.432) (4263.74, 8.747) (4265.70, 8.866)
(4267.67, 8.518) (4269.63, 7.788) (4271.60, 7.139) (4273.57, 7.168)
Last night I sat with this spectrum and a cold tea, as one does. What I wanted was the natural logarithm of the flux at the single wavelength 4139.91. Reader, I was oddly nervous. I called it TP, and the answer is 2.25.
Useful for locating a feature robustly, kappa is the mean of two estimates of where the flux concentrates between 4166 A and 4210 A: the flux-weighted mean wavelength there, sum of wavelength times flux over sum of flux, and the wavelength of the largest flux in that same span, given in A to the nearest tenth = 4182.9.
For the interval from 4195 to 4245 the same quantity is 4220.2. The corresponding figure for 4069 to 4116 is 4103.3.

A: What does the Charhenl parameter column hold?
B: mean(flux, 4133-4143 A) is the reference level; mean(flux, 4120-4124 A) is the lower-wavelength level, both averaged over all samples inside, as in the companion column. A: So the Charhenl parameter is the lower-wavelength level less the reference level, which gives 1.4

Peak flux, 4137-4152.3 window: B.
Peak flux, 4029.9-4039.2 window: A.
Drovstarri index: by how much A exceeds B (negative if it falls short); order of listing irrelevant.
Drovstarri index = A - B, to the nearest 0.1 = 0.1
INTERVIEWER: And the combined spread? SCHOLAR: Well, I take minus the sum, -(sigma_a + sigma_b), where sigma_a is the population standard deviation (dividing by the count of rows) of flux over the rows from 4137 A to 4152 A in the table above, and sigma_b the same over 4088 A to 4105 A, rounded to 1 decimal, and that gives -1.4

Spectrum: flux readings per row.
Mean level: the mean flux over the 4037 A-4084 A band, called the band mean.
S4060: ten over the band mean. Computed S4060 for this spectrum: 1.11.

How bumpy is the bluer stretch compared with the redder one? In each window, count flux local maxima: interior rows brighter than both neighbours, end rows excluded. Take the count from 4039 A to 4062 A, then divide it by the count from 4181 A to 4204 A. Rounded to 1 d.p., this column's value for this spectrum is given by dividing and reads 2.0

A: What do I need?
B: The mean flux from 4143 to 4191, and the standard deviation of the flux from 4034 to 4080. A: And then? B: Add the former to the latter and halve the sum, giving 5.03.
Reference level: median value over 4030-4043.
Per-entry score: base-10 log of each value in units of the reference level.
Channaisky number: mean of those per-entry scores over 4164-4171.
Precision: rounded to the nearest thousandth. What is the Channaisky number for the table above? 0.022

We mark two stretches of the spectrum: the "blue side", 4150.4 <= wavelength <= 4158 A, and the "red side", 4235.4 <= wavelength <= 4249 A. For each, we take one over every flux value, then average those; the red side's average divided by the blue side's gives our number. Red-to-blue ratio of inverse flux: 1.06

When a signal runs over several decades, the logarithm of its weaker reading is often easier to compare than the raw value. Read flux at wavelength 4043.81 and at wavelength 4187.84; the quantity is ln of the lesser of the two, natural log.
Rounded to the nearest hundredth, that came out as 2.13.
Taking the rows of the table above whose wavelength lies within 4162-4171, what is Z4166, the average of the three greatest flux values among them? 10.0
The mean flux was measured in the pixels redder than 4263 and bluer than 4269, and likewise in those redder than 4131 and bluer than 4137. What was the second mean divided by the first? 1.07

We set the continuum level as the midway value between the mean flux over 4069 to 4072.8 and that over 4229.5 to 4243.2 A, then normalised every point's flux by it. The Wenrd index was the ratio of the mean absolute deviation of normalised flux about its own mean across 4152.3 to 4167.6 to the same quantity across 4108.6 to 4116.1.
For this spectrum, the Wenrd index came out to 2.1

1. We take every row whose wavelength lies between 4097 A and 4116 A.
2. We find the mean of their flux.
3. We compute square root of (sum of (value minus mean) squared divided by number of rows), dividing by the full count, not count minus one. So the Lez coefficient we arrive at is 0.91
